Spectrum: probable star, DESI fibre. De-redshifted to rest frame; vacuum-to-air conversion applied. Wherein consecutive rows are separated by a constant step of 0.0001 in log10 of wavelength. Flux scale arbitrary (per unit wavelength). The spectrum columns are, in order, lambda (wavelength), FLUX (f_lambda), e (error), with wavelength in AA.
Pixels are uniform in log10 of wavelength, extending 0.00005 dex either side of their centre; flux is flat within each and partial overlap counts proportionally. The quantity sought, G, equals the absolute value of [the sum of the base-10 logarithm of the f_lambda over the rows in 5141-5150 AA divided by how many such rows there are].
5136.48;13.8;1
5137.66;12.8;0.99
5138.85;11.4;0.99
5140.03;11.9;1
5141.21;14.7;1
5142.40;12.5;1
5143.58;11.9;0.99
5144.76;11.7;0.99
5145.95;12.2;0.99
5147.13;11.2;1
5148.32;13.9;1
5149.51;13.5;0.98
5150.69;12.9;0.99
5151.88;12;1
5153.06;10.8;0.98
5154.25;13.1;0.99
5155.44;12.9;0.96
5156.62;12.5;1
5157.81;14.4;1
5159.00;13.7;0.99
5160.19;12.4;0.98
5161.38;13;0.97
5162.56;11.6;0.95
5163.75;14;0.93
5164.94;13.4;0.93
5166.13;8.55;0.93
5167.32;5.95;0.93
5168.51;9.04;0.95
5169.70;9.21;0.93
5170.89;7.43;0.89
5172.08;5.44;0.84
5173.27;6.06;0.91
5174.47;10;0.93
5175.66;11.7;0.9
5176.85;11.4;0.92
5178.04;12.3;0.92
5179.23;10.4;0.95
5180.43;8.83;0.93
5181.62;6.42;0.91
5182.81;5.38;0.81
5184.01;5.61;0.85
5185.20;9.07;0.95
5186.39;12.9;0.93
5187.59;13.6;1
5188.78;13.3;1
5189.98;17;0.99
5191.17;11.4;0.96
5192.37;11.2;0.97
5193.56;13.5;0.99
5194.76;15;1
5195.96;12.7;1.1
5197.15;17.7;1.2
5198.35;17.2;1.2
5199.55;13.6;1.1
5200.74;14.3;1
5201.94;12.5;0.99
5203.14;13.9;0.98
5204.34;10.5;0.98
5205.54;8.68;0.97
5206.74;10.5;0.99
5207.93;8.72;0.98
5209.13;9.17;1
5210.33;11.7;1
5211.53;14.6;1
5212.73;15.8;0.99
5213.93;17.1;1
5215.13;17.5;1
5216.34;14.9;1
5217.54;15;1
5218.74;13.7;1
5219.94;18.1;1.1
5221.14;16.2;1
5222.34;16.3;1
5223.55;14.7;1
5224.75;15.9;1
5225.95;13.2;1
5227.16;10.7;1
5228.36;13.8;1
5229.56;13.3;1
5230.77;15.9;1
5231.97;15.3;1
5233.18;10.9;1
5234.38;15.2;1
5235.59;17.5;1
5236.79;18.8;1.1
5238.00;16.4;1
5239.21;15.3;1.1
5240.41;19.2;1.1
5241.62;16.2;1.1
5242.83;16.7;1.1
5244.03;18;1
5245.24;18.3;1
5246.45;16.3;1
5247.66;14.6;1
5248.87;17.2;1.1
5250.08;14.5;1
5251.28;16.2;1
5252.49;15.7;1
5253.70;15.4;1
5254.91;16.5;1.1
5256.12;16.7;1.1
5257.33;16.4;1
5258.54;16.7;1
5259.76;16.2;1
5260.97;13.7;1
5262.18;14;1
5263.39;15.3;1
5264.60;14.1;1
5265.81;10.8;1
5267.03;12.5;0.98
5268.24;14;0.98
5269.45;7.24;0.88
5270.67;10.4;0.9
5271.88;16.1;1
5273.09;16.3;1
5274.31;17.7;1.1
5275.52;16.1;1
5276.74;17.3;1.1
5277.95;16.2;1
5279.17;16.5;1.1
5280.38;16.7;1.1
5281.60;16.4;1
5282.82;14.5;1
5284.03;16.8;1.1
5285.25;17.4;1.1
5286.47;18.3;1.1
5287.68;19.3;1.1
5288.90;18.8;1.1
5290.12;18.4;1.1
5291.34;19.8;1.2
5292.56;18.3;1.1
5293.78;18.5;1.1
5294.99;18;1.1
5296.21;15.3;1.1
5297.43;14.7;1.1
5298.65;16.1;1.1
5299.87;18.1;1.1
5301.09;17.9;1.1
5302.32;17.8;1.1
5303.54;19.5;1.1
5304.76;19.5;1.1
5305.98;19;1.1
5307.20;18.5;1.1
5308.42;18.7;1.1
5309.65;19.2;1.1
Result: 1.10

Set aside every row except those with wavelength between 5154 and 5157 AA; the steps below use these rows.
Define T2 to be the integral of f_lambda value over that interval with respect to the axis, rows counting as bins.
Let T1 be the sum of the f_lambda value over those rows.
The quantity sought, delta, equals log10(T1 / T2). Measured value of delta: 0.000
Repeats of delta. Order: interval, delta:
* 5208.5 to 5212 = -0.062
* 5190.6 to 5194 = -0.052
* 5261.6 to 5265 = -0.056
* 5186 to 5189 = -0.001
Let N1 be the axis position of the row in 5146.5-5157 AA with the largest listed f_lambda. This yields 5148.32 AA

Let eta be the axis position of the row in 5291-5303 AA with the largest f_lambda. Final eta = 5291.34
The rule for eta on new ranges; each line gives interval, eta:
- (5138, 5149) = 5141.21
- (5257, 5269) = 5258.54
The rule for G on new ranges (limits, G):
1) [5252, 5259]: 1.21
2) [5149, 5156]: 1.10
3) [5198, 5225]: 1.13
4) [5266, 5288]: 1.18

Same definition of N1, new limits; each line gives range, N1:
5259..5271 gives 5259.76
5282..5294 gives 5291.34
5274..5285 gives 5274.31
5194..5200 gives 5197.15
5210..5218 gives 5215.13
